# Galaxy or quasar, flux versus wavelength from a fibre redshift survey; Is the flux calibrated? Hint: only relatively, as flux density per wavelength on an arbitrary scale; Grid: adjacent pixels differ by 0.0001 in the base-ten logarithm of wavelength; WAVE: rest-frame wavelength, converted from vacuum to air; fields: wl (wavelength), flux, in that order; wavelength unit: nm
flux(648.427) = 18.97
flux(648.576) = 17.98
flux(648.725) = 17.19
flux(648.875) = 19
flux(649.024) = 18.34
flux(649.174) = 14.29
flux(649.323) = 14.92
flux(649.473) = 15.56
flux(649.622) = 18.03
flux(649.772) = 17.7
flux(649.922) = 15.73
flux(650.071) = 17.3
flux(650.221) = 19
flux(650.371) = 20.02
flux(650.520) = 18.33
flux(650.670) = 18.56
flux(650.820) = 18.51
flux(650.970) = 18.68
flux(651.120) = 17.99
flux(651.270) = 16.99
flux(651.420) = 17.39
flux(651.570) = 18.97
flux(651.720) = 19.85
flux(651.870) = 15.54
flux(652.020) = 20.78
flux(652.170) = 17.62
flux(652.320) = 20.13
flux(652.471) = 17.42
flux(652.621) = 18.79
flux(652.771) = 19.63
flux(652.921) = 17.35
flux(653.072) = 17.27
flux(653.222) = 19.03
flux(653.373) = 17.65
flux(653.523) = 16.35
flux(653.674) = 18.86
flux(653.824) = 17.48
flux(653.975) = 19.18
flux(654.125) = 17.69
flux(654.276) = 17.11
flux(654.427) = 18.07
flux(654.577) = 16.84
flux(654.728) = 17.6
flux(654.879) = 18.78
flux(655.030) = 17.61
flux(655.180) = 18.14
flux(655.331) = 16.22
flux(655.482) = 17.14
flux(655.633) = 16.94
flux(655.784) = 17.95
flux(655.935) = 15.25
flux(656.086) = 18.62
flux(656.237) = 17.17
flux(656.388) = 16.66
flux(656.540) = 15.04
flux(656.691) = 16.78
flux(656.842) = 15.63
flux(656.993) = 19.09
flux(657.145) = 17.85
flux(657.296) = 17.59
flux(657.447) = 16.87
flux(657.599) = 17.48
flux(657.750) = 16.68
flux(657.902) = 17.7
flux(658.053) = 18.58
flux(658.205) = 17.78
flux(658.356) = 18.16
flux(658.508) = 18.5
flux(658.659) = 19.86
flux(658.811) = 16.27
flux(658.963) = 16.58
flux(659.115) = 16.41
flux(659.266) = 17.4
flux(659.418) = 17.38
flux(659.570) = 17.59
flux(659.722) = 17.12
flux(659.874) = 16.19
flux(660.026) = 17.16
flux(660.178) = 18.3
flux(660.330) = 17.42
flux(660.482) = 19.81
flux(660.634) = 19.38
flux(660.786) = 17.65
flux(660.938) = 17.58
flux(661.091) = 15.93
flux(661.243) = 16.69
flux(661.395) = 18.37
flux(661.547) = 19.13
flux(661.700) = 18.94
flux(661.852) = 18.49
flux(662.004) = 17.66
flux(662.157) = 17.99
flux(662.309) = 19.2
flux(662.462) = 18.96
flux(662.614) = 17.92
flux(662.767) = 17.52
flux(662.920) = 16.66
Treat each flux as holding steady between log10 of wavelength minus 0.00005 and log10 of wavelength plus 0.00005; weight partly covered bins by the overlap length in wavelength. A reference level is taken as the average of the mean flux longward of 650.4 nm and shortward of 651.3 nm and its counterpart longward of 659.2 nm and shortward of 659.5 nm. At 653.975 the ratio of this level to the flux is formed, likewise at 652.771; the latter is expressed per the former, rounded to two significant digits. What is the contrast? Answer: 0.98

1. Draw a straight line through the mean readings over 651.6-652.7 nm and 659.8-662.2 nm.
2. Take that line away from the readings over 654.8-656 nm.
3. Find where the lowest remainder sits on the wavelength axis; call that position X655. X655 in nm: 655.935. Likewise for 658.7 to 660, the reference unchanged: 658.811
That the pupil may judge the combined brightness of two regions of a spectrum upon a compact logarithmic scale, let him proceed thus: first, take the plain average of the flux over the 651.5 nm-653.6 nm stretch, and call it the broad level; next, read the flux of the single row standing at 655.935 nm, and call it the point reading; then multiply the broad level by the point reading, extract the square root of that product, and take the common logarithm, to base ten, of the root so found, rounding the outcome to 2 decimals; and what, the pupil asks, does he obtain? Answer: 1.22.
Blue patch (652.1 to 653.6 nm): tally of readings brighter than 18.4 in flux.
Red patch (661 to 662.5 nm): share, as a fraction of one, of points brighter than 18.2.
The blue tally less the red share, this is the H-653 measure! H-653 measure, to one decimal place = 3.4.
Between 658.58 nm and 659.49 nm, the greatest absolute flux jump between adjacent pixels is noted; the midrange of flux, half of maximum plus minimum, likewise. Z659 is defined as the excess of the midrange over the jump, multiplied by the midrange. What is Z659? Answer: 261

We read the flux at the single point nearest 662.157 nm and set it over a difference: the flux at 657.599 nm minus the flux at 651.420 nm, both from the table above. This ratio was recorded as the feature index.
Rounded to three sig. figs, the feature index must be 200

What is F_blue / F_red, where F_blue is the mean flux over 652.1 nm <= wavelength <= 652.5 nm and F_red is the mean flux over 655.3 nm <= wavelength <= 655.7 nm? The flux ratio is 1.10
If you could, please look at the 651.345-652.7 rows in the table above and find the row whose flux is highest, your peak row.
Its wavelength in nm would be 652.020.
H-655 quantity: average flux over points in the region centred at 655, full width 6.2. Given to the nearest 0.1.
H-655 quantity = 17.7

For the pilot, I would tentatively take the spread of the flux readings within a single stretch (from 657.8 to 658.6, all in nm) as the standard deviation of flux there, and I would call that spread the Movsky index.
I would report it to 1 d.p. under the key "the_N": 0.4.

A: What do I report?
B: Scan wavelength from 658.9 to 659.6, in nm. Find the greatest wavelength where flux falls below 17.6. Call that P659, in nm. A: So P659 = 659.570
